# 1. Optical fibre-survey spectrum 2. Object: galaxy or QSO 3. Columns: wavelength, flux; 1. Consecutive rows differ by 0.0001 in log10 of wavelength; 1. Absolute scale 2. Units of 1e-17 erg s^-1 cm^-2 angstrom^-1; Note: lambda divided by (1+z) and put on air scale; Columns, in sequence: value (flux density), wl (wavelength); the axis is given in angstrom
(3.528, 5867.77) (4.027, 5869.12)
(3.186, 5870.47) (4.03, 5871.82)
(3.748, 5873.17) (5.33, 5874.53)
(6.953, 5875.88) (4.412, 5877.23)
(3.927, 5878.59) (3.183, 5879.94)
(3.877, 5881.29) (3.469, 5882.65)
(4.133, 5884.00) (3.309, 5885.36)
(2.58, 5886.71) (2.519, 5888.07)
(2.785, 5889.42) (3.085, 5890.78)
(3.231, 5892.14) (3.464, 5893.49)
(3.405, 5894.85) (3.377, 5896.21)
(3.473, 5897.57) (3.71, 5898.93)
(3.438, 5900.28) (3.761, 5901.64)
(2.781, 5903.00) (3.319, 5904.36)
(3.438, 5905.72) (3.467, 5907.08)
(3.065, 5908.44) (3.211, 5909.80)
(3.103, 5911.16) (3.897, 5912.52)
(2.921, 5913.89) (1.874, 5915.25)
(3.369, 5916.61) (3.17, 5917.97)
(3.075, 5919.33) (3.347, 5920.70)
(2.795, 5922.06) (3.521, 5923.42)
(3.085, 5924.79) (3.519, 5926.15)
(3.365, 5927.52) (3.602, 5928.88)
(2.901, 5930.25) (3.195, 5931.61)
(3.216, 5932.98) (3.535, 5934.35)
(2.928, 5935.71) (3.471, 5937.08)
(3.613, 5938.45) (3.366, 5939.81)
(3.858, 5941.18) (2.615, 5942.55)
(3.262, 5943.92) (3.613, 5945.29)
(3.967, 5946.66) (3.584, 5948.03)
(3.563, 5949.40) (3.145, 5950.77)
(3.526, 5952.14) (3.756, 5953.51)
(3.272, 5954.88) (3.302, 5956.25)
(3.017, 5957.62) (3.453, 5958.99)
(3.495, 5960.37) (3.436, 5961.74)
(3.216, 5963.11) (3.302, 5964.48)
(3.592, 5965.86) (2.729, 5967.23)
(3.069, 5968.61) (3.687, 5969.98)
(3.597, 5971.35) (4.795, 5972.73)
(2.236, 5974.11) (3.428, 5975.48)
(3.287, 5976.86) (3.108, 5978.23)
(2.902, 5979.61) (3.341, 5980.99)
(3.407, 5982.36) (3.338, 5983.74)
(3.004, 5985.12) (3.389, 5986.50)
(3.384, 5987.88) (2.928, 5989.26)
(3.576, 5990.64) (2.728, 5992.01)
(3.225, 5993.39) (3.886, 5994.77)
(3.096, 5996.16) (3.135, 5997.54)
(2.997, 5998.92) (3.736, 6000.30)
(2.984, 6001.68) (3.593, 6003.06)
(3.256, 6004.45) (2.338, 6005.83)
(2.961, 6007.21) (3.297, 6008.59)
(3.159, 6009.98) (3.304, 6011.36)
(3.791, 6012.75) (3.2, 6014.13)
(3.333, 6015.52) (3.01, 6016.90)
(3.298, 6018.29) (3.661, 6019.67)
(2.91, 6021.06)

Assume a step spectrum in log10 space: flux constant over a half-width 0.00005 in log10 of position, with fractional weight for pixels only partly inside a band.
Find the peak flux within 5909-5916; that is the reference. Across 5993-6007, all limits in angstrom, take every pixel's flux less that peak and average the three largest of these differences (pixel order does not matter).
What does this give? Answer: -0.16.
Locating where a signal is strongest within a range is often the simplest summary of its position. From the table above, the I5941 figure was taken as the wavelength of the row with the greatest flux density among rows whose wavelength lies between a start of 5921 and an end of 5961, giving 5946.66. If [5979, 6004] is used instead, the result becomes 5994.77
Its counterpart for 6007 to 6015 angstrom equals 6012.75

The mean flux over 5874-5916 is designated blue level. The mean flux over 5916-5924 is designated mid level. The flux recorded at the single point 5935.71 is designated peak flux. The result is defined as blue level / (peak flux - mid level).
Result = -12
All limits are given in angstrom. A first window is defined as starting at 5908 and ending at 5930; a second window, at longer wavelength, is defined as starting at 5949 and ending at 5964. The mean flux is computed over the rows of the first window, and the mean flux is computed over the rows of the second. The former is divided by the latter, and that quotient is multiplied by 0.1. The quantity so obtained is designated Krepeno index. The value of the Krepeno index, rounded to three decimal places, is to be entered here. 0.094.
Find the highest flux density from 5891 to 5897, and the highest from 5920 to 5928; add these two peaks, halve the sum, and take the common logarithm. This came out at 0.54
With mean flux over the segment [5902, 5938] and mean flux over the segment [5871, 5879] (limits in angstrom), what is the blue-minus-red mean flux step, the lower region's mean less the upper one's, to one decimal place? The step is 1.5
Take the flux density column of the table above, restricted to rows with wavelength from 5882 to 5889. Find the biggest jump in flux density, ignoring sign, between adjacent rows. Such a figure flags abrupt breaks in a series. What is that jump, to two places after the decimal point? 0.82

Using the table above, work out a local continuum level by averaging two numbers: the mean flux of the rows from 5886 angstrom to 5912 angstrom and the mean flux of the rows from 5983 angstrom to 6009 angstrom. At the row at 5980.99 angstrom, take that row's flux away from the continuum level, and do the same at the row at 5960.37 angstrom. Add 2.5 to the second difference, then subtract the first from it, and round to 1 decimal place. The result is 2.3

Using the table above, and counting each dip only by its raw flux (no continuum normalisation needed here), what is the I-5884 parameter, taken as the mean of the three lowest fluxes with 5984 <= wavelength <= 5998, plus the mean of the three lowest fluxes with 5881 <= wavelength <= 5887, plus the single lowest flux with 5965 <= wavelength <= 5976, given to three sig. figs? 8.24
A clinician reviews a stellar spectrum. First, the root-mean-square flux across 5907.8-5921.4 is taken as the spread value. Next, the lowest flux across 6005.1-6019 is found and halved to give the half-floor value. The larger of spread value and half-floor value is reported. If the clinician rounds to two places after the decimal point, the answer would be 3.14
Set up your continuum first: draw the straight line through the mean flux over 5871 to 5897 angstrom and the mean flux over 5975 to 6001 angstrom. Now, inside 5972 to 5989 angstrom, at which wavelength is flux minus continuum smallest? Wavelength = 5974.11 angstrom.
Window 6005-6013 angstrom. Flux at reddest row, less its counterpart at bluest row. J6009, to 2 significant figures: 1.5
